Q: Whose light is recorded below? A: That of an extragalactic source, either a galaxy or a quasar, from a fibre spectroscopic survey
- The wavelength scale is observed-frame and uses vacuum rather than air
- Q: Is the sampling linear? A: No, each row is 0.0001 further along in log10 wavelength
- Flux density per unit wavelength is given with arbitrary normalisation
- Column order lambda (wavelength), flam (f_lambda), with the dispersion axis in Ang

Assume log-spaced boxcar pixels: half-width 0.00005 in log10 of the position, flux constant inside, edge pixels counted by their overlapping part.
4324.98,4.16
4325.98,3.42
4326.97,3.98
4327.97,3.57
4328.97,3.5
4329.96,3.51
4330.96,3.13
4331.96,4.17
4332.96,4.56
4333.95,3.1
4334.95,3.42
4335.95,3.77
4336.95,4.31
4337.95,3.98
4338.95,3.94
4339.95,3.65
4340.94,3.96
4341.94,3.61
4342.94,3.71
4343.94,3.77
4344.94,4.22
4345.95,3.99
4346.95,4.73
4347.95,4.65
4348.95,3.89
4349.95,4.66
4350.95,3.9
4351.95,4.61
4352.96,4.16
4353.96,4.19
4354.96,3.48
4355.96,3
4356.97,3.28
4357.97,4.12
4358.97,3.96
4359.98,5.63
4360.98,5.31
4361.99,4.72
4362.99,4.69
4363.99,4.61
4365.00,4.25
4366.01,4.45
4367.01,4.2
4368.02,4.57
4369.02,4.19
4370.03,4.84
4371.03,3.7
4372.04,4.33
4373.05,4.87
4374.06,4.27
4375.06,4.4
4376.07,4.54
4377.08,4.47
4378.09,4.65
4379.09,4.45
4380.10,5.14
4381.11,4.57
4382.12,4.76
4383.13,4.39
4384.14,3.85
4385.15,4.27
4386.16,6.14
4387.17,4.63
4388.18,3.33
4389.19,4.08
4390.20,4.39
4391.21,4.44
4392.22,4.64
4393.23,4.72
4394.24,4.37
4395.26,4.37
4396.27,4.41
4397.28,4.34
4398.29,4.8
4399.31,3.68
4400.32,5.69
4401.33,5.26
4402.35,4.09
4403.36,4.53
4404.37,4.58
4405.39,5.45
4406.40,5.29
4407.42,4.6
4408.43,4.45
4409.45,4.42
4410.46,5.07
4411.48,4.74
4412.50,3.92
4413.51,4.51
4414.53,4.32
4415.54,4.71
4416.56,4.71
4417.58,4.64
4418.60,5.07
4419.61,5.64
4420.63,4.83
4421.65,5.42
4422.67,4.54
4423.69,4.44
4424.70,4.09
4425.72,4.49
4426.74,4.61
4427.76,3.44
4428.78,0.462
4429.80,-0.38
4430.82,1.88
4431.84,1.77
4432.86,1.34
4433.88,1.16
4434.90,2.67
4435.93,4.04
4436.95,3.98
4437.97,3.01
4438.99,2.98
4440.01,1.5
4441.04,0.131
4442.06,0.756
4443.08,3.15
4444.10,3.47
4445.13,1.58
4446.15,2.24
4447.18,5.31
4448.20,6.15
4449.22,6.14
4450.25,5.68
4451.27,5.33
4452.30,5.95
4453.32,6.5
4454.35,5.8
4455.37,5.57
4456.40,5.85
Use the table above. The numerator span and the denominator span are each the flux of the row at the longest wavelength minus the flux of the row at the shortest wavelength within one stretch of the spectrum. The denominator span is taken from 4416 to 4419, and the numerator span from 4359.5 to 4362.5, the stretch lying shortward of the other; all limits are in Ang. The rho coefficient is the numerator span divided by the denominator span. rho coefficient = -3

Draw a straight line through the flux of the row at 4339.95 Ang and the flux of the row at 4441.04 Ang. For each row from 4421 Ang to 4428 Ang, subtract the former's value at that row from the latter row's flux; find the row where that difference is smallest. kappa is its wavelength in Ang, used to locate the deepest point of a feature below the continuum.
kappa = 4427.76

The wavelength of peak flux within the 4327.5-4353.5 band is 4346.95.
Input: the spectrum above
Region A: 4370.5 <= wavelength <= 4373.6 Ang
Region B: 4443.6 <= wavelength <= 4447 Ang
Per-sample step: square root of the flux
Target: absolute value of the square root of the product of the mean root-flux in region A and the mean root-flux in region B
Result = 1.8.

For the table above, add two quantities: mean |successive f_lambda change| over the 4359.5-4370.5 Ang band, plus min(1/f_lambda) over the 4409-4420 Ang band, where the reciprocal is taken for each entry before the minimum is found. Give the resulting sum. 0.50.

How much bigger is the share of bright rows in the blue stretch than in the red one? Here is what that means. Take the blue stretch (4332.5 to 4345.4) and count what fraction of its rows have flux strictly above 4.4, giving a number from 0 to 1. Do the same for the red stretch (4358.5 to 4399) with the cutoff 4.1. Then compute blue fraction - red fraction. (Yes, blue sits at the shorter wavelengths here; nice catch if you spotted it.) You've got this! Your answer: -0.80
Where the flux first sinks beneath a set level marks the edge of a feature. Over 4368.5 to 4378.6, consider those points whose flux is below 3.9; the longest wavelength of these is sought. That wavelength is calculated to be 4371.03 Ang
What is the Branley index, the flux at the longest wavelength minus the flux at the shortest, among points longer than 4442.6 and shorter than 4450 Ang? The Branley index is 3.0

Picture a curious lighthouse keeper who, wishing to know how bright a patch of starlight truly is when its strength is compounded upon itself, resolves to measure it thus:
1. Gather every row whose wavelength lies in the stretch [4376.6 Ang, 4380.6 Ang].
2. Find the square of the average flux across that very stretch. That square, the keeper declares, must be 22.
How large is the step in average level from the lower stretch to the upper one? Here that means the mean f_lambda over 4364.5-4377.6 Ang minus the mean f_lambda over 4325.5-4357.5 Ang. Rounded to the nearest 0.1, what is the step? 0.5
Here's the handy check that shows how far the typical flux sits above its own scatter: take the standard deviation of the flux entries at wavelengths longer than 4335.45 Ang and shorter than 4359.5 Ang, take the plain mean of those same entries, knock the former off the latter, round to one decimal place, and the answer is 3.6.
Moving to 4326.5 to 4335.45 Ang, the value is 3.2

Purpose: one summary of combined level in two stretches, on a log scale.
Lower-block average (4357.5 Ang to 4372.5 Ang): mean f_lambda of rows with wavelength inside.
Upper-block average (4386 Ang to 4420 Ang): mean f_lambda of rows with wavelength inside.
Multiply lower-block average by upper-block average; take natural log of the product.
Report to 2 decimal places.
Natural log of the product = 3.04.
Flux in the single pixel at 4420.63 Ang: 4.83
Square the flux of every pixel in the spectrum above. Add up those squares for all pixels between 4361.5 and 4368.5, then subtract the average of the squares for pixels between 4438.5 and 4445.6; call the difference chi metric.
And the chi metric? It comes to 137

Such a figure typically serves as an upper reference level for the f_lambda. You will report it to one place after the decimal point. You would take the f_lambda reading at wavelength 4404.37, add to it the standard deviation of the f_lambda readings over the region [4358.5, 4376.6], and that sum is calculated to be 5.0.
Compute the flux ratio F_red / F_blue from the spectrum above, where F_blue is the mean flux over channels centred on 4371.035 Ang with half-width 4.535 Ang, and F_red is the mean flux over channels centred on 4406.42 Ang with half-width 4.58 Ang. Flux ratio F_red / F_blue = 1.08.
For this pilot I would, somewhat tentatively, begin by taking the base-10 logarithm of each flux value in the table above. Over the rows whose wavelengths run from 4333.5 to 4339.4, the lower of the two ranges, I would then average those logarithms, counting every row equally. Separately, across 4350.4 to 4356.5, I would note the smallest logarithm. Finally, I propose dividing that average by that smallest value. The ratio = 1.20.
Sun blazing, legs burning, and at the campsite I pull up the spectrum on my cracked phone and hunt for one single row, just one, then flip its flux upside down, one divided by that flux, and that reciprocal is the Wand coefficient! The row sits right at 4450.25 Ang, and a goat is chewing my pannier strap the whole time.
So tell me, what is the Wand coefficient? 0.18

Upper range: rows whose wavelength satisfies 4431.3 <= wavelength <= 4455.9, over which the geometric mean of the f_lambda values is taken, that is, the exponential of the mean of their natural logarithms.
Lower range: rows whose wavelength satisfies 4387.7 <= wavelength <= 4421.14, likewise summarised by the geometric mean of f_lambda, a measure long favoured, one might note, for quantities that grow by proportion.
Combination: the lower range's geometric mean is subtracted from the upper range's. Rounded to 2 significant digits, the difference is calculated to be -1.8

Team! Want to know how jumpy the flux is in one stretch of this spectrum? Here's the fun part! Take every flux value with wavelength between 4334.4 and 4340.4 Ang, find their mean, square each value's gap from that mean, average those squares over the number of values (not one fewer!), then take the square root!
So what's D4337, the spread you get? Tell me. 0.28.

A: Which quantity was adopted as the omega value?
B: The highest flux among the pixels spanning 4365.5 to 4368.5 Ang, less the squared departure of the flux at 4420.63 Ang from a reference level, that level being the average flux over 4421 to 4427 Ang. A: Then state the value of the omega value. 4.5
